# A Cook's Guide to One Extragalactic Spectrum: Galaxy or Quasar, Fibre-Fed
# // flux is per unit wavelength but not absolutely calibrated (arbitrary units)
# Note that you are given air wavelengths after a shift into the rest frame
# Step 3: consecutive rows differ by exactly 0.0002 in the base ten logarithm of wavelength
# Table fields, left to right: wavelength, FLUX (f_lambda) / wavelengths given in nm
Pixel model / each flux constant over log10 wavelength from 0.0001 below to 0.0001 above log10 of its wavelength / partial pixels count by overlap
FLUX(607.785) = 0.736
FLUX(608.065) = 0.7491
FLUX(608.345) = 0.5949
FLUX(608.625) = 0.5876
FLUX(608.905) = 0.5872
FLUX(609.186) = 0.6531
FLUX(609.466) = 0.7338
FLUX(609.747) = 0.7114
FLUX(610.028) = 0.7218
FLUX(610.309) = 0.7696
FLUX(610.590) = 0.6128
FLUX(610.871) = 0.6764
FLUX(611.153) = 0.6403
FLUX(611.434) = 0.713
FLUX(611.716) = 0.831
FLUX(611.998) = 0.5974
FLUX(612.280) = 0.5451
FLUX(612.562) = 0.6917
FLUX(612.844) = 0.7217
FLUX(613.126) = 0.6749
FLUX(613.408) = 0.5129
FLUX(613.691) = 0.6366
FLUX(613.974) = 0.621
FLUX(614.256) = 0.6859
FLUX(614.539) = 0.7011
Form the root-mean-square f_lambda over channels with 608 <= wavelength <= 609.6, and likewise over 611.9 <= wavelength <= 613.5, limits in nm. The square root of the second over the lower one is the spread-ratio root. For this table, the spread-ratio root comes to 0.98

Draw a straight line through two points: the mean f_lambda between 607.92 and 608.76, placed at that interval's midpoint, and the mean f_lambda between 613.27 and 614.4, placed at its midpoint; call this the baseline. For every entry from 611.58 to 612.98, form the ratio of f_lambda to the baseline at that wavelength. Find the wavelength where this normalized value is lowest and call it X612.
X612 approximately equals 612.280 nm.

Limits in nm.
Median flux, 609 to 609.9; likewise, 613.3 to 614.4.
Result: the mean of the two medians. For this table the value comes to 0.670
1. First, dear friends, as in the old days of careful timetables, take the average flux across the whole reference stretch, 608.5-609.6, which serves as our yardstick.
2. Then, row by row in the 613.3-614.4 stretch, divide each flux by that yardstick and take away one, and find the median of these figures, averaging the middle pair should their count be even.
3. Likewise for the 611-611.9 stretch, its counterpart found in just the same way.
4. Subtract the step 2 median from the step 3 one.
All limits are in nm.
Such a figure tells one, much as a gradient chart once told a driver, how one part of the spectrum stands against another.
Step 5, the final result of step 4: 0.13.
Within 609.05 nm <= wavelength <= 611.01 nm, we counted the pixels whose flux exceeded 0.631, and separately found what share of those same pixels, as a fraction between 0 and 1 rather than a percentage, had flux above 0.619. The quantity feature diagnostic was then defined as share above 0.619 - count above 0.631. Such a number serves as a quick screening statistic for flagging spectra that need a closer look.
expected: -5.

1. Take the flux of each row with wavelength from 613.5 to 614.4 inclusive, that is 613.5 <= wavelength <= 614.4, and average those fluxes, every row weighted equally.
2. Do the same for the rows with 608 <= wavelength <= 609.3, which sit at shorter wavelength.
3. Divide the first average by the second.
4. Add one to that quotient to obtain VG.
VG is 2.02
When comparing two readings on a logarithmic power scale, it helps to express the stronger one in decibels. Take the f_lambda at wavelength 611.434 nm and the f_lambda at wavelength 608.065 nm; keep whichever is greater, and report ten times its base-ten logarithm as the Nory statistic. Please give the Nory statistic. -1.3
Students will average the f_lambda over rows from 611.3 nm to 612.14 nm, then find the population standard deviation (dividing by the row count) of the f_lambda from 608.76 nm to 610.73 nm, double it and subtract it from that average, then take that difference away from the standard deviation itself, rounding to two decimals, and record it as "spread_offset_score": -0.53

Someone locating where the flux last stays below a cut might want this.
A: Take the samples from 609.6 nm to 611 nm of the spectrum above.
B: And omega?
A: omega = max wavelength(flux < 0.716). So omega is 610.871 nm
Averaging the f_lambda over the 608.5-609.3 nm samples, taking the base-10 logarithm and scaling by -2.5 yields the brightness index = 0.54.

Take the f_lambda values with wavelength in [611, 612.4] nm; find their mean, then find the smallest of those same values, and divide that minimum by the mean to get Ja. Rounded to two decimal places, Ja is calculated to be 0.82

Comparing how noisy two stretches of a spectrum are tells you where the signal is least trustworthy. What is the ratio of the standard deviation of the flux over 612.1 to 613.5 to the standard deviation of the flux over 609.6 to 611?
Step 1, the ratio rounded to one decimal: 1.6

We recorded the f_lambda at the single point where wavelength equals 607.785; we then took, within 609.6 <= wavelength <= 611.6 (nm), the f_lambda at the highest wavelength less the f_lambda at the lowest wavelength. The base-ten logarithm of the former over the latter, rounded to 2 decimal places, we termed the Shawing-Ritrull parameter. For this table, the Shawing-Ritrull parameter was 2.66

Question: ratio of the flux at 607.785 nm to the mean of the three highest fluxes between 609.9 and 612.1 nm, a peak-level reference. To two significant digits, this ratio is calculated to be 0.95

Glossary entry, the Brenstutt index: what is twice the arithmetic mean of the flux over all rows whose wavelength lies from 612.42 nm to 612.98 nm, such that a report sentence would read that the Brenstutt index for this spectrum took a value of 1.41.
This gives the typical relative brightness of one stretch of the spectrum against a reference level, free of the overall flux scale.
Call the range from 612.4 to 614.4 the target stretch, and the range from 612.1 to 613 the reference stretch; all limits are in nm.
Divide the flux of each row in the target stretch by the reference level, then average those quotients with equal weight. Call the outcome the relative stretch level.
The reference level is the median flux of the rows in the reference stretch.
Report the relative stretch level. 0.94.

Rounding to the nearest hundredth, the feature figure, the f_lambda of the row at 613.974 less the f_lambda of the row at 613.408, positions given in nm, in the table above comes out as 0.11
